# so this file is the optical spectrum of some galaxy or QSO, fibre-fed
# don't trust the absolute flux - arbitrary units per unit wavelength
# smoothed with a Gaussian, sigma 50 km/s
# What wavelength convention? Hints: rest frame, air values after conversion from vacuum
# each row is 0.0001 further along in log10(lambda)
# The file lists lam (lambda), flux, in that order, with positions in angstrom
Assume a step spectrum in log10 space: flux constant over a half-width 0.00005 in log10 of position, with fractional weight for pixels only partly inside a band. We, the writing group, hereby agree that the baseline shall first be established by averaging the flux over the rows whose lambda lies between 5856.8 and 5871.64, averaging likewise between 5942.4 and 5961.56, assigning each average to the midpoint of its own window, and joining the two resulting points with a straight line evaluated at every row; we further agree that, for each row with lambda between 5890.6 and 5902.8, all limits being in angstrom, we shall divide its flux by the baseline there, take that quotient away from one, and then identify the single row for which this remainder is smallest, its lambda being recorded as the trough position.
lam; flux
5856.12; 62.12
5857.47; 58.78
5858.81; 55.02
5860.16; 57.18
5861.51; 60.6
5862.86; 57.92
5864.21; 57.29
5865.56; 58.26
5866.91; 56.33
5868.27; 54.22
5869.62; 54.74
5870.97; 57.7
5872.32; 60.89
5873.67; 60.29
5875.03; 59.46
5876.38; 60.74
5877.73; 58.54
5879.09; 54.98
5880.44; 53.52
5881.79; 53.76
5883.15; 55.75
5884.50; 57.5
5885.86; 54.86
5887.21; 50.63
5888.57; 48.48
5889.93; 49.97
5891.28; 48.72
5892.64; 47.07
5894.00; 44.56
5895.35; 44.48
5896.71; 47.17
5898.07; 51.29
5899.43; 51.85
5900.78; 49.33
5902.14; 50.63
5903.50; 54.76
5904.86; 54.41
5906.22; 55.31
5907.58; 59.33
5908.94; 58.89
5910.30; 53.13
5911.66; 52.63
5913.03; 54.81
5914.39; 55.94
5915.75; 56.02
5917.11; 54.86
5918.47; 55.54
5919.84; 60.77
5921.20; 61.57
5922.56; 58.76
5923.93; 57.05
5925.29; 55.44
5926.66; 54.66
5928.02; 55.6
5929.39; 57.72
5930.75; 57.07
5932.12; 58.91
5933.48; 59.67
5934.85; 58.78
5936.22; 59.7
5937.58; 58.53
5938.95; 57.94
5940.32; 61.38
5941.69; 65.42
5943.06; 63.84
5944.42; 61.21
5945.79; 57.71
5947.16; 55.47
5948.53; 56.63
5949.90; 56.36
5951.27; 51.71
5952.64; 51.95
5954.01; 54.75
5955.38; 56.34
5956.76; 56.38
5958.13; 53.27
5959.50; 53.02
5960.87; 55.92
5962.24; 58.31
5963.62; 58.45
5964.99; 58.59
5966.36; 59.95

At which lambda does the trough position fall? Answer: 5899.43 angstrom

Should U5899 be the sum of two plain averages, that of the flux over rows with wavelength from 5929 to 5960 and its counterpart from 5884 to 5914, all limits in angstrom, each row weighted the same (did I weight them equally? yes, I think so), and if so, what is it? 109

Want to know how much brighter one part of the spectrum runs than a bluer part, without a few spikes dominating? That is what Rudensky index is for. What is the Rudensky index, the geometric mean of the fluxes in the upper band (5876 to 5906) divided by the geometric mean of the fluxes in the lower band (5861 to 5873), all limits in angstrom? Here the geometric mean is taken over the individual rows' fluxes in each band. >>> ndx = 0.90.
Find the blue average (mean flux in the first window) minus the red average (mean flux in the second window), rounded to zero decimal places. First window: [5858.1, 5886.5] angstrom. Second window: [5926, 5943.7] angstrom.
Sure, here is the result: -2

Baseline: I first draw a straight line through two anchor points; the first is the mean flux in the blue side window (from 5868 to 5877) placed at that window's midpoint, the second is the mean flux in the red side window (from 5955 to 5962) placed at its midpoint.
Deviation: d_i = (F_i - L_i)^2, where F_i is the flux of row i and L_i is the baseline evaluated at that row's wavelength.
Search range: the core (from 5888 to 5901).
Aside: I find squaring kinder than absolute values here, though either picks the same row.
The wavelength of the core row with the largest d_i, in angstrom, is 5895.35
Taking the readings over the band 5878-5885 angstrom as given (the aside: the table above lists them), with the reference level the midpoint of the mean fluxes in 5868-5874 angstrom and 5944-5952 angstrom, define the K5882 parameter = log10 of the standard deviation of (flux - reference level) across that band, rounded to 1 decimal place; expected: 0.2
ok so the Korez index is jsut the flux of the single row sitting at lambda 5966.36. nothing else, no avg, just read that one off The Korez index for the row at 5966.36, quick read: 59.95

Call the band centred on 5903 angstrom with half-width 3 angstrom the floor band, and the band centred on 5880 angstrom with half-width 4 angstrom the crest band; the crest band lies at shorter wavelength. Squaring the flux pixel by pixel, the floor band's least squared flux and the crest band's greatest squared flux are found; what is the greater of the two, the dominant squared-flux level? 3689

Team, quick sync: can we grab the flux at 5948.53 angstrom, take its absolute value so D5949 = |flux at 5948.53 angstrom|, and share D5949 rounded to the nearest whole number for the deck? 57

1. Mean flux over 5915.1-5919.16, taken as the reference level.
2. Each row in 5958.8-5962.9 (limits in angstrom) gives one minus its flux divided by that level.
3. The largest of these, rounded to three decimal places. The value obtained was 0.044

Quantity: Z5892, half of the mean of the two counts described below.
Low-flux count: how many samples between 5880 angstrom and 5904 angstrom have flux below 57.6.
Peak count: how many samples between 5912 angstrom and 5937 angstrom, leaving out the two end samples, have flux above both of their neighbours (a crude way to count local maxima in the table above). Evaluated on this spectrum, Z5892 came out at 5.5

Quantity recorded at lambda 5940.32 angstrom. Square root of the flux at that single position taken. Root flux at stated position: 7.83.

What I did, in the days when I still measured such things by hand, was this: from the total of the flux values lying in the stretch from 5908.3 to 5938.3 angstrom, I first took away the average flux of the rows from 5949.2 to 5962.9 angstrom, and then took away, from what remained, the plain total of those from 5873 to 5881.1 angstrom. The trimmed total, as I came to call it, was 854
